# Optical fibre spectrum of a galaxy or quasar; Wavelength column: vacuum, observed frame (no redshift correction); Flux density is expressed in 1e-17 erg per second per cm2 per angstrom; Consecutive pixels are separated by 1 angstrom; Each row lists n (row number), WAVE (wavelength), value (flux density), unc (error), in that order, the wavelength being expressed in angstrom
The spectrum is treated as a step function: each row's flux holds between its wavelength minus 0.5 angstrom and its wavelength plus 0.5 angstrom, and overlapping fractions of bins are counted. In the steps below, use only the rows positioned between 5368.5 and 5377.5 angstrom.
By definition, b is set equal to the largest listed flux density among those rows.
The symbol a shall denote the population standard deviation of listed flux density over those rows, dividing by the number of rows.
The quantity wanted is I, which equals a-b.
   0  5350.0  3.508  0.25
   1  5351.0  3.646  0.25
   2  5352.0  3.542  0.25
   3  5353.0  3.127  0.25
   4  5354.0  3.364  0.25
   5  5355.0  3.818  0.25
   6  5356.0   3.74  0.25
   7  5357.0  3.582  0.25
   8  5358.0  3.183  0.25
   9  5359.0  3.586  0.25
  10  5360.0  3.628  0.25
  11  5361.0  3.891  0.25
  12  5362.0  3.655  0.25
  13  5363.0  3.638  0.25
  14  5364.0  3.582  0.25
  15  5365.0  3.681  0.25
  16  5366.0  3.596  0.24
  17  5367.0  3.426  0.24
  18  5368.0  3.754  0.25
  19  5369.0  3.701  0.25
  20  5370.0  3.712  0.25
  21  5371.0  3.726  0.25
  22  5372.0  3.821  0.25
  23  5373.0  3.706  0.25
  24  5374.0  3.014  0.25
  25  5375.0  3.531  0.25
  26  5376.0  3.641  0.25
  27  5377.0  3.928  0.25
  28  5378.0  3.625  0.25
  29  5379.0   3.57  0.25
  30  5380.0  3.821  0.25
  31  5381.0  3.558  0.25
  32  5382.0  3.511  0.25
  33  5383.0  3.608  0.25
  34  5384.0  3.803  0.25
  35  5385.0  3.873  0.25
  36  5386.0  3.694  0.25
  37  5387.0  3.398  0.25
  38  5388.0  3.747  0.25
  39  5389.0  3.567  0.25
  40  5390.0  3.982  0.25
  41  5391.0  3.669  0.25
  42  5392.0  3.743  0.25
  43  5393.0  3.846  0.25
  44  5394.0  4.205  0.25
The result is -3.68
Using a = 0.245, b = 3.928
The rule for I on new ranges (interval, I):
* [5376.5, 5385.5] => -3.78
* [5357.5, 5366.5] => -3.72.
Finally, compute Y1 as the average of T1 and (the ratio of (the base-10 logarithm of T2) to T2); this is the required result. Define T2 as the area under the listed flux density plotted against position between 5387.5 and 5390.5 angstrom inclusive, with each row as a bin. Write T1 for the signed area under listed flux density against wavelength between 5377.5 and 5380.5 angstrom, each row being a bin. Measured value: 6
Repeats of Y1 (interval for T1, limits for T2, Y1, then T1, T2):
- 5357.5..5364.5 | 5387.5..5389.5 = 13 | 25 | 7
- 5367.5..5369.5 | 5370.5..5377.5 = 4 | 7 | 25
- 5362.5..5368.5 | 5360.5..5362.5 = 11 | 22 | 8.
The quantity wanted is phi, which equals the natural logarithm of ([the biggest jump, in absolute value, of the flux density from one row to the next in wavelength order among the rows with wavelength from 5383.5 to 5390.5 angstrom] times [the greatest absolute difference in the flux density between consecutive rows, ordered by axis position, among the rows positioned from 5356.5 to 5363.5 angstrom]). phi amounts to -1.8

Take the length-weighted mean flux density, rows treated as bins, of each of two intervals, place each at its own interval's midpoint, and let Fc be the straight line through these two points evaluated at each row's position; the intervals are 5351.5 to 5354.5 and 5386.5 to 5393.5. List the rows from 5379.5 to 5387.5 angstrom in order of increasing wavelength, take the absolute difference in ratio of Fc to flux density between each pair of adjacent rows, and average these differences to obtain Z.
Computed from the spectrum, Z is 0.05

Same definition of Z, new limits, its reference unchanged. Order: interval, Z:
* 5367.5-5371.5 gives 0.01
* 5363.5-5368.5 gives 0.05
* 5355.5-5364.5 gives 0.05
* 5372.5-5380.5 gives 0.09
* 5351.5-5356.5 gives 0.08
